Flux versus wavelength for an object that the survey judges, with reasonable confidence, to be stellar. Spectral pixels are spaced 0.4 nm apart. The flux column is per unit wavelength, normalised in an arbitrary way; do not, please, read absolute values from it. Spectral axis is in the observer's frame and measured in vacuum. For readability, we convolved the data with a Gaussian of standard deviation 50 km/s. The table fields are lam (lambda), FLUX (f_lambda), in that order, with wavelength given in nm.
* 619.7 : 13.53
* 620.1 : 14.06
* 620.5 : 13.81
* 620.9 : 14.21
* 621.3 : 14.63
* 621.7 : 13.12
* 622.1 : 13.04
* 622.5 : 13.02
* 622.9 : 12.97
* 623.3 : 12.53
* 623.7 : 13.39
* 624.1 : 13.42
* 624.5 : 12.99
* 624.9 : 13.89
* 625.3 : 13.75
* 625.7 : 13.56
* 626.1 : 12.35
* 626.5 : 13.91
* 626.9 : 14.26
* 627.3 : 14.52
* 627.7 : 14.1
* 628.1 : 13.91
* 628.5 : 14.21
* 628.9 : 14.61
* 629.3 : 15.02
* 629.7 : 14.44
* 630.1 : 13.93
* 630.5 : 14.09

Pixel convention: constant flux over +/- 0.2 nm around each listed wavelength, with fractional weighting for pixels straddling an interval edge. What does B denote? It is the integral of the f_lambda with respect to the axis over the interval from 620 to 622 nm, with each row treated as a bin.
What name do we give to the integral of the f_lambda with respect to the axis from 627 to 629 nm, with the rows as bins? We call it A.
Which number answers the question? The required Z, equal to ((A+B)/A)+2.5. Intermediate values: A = 28.5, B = 27.8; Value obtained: 4.48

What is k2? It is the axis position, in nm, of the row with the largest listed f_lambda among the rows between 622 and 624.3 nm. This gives 624.1 nm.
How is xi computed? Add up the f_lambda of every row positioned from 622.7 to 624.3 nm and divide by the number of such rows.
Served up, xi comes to 13.1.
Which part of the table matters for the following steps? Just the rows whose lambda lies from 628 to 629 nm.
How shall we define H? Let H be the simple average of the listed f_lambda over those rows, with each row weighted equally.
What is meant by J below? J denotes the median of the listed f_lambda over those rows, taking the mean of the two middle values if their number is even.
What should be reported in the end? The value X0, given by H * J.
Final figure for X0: 202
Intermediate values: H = 14.2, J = 14.2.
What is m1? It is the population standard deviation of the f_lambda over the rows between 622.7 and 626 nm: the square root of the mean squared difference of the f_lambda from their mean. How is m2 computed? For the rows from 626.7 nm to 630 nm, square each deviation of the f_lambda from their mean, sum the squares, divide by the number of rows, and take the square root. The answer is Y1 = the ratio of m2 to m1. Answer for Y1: 0.76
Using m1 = 0.42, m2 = 0.32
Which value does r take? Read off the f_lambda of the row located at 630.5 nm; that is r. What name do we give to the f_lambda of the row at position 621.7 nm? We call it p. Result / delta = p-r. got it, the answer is -1.0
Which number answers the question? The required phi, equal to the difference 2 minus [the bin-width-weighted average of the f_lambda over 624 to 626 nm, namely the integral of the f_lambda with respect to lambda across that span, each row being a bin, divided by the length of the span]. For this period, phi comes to -11.5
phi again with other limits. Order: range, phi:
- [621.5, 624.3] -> -11.1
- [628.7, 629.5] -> -12.8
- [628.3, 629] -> -12.4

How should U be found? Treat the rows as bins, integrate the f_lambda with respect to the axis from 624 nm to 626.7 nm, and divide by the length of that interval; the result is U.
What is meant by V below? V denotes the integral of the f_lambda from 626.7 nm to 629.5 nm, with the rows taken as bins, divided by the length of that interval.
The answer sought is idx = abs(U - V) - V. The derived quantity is -13.4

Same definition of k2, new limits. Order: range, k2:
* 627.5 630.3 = 629.3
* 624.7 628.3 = 627.3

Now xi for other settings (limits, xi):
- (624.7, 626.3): 13.4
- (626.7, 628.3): 14.2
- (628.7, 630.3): 14.5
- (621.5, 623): 13.0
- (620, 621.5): 14.2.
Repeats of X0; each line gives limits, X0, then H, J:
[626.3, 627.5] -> 203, 14.2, 14.3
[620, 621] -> 197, 14.0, 14.1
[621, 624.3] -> 174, 13.3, 13.1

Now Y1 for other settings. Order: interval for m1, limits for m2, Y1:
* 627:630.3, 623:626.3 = 1.48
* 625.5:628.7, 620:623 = 0.97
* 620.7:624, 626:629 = 1.01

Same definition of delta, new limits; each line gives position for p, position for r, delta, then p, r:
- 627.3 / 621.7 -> 1.4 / 14.52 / 13.12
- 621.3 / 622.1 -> 1.6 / 14.63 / 13.04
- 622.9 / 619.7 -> -0.6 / 12.97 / 13.53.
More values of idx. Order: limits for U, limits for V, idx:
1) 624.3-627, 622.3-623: -12.5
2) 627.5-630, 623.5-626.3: -12.3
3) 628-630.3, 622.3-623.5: -11.3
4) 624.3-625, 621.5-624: -12.7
